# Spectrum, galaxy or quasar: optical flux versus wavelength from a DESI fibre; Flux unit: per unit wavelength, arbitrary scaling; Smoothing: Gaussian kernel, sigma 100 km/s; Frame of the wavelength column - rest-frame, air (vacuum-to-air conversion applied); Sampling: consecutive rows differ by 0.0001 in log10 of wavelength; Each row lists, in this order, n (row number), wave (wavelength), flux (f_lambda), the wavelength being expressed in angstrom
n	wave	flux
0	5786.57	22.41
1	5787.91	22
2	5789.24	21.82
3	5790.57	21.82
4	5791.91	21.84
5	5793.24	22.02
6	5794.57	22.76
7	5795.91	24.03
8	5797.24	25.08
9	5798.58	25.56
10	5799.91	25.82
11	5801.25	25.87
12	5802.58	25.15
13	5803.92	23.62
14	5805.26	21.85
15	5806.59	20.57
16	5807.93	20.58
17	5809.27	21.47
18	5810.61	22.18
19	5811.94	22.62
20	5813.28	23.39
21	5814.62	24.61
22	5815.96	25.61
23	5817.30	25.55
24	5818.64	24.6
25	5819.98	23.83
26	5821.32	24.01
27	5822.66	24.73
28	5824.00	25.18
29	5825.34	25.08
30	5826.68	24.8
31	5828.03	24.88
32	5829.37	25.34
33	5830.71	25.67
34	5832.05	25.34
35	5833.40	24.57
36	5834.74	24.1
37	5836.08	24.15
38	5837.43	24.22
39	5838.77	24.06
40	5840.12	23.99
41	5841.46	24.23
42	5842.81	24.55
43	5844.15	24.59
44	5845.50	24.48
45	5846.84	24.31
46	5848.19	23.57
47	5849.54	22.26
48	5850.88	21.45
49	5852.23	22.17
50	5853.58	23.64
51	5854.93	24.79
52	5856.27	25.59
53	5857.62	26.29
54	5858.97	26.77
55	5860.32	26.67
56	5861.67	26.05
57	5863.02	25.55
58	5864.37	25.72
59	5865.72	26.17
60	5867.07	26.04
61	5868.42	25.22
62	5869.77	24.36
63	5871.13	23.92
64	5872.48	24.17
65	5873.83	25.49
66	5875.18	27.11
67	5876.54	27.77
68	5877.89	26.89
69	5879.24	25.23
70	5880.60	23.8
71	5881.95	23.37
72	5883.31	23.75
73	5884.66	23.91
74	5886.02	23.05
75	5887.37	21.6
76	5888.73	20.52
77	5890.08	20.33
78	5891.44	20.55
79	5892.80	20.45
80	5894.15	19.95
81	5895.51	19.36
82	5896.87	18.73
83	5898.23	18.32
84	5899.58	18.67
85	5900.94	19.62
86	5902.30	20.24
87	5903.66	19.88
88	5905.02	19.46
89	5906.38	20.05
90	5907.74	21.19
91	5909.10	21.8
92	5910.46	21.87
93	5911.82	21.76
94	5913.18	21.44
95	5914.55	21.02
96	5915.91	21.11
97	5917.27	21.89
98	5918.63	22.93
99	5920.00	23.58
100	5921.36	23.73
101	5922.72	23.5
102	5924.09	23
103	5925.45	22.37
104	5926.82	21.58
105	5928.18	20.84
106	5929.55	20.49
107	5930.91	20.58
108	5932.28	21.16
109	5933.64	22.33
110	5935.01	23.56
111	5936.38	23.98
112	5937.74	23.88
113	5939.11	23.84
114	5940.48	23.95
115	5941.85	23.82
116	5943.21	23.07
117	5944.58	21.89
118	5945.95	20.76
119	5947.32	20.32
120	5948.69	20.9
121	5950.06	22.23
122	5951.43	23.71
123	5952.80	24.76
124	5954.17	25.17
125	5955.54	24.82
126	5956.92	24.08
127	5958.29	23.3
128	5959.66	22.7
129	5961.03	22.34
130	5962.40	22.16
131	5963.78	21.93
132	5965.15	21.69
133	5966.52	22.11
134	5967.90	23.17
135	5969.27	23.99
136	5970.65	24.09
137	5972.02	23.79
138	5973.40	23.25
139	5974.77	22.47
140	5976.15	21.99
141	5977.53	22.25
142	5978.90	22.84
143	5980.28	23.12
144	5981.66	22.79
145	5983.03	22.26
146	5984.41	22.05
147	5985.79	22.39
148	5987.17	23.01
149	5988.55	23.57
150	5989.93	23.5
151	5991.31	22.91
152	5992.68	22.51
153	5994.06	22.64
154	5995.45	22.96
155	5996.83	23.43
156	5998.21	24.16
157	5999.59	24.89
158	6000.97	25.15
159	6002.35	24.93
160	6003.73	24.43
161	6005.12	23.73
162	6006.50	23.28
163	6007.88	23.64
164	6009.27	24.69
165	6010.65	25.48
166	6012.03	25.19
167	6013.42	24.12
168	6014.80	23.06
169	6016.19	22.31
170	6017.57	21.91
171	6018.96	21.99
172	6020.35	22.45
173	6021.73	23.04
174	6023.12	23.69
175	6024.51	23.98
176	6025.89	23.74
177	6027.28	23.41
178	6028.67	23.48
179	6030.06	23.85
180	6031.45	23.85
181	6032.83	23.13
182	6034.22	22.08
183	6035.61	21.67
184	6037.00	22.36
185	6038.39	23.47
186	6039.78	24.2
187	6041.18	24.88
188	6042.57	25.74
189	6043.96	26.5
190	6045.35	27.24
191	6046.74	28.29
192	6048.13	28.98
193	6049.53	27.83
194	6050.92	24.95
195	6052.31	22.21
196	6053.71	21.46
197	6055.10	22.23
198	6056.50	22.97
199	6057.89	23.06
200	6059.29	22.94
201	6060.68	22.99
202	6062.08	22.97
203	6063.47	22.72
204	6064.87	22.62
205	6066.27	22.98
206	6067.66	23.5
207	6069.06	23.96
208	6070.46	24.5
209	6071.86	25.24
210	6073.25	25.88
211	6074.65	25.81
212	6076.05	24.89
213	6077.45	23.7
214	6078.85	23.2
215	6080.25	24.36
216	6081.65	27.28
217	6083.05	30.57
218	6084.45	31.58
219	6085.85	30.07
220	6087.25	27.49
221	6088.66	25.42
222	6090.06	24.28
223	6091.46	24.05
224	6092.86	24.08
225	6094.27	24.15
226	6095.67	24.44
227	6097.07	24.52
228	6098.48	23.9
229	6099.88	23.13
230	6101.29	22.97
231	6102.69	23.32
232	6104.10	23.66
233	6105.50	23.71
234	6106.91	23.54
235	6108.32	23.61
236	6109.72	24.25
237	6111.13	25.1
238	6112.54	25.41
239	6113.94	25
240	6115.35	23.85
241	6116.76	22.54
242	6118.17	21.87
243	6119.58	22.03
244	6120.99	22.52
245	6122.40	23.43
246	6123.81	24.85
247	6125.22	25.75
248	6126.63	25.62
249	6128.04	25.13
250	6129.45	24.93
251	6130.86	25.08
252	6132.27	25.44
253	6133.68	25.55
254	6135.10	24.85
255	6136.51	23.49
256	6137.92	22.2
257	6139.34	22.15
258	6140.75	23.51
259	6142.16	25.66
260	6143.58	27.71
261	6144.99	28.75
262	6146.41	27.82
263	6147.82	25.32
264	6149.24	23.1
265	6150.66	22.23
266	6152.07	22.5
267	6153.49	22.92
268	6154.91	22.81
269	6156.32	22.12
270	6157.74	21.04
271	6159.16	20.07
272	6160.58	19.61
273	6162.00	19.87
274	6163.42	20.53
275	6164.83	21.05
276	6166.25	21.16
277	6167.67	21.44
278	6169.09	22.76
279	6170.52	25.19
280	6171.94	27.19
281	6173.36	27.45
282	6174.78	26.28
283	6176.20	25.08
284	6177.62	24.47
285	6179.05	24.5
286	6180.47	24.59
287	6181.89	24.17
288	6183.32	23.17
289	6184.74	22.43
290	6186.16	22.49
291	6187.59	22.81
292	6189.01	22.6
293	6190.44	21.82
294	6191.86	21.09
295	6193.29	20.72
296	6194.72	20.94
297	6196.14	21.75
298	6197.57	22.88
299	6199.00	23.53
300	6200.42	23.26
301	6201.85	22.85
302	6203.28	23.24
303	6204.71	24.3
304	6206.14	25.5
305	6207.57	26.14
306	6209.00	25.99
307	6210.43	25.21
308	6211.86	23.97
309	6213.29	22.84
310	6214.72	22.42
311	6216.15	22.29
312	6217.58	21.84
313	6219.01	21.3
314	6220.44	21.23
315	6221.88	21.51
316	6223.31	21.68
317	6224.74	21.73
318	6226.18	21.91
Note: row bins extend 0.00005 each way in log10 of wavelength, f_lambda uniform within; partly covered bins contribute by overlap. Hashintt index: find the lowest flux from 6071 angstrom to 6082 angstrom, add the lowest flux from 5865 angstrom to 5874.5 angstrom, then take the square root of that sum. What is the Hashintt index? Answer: 6.9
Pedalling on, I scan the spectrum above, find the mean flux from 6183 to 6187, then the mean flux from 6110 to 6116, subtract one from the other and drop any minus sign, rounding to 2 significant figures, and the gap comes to 2.1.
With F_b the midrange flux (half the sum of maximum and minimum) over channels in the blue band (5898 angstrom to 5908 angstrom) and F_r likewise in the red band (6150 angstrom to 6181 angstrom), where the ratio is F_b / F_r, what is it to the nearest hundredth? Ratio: 0.84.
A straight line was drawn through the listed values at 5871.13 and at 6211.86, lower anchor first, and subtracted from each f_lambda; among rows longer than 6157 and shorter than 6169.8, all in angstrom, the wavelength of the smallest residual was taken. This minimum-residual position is 6160.58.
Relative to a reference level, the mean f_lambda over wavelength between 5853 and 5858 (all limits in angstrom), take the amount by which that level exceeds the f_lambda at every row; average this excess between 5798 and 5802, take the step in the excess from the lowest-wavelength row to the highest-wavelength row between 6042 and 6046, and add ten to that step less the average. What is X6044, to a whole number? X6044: 9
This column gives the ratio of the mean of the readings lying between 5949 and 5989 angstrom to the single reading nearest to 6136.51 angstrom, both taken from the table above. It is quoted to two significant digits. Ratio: 0.98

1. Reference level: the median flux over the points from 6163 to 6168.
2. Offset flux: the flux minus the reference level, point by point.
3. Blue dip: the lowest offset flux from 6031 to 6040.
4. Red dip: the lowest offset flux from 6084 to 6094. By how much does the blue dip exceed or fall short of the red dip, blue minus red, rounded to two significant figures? -2.4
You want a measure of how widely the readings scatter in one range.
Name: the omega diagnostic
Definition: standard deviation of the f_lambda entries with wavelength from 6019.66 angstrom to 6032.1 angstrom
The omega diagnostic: 0.5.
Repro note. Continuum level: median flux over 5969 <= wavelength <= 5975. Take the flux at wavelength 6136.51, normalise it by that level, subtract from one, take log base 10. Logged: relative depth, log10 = -1.9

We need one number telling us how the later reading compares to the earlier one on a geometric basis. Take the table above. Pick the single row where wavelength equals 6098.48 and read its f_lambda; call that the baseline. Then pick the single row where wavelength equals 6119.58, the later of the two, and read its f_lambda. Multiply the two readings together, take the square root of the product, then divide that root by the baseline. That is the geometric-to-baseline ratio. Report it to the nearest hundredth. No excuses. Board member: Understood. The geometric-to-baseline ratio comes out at 0.96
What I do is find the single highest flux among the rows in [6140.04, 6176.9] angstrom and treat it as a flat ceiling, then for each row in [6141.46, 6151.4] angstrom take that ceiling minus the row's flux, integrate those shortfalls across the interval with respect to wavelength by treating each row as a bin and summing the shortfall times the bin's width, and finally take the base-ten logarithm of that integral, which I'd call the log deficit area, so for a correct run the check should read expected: 1.47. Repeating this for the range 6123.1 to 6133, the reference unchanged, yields 1.54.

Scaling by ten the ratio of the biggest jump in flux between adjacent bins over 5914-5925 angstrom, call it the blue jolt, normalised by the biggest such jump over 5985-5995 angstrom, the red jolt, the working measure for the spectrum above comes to 17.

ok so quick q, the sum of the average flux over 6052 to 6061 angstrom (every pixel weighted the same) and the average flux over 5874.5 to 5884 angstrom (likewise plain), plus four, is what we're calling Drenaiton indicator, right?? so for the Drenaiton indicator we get 52.0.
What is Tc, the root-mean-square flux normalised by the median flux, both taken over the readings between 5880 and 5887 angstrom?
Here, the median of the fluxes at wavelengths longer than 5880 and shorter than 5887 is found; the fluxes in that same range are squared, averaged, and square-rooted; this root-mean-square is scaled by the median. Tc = 0.99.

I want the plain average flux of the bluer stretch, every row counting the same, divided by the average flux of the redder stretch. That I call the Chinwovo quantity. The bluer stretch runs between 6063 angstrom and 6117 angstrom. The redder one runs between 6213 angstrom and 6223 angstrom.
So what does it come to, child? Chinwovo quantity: 1.13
